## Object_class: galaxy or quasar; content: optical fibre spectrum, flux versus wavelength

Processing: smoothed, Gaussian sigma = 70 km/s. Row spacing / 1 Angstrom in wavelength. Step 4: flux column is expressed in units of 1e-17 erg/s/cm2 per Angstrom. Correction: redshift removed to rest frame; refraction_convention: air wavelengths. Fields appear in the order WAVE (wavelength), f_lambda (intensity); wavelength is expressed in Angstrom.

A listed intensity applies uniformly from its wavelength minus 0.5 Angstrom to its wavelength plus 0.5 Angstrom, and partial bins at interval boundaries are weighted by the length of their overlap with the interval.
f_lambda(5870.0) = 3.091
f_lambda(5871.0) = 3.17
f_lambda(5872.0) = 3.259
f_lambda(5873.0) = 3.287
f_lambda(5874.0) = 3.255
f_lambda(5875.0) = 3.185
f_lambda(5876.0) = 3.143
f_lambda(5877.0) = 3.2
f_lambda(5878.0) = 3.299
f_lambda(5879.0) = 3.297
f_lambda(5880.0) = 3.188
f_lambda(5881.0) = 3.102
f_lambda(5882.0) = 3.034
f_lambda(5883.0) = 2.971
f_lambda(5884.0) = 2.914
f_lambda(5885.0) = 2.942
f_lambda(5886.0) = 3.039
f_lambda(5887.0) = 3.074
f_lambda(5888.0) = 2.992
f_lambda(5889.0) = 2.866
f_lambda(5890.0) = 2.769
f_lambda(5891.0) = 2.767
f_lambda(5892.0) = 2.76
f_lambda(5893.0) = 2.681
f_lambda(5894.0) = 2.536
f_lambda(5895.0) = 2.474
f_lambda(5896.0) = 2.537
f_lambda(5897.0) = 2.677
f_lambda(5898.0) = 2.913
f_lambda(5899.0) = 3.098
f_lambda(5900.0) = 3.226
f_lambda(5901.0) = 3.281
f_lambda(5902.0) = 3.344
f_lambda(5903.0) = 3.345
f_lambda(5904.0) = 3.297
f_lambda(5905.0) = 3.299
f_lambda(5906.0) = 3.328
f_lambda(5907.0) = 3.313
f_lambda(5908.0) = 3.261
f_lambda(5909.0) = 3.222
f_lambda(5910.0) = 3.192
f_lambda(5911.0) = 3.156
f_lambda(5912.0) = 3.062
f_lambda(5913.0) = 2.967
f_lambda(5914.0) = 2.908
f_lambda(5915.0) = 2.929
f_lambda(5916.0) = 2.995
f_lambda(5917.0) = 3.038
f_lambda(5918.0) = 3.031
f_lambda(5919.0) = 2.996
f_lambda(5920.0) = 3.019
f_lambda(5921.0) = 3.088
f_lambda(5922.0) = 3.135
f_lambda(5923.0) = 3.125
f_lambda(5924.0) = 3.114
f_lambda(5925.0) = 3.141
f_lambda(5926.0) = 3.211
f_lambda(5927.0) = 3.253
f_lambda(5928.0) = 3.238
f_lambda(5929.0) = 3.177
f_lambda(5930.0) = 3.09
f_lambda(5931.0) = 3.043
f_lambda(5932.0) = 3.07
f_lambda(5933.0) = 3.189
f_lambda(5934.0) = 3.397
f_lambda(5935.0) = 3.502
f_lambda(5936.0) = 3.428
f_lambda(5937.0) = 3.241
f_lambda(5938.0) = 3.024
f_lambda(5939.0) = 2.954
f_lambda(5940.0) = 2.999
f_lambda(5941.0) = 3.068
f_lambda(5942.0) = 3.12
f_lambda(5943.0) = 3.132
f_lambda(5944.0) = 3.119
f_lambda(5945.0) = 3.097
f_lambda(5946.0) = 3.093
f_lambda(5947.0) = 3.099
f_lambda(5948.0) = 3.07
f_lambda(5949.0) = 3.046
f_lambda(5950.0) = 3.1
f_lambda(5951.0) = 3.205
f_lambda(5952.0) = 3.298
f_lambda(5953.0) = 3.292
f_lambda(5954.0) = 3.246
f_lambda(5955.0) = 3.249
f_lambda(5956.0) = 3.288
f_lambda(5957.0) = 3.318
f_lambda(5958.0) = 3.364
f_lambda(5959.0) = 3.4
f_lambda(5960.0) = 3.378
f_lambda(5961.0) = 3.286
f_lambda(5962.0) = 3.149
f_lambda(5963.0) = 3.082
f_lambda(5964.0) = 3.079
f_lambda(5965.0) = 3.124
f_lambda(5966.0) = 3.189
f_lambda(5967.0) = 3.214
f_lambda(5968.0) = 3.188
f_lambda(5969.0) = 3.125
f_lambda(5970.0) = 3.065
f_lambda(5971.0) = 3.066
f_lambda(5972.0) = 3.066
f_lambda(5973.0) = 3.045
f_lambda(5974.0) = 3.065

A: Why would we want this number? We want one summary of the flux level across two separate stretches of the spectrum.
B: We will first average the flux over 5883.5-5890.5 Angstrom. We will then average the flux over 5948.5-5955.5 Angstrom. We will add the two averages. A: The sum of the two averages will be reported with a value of 6.15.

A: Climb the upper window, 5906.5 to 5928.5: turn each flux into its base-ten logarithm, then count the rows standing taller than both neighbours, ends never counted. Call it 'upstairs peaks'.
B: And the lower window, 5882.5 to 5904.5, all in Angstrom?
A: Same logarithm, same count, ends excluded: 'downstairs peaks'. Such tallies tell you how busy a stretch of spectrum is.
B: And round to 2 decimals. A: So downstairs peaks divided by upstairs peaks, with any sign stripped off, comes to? 0.67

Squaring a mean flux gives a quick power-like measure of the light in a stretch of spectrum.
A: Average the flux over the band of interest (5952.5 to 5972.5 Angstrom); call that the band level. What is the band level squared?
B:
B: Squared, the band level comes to 10.3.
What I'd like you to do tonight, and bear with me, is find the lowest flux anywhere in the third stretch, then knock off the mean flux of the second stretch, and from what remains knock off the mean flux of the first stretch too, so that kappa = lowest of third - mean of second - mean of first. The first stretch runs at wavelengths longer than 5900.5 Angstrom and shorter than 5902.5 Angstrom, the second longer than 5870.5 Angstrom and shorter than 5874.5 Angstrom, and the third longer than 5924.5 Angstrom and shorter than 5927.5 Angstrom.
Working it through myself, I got -3.41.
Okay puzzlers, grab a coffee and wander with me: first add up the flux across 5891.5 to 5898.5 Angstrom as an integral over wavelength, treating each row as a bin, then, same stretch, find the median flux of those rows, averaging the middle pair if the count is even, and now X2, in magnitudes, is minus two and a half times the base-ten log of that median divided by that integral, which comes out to 2.1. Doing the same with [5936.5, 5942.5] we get 2.0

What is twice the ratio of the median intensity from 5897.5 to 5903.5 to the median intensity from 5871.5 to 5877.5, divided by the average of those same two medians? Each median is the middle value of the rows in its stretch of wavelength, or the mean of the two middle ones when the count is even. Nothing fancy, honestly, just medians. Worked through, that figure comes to 0.62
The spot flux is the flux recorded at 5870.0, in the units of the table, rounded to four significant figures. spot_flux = 3.091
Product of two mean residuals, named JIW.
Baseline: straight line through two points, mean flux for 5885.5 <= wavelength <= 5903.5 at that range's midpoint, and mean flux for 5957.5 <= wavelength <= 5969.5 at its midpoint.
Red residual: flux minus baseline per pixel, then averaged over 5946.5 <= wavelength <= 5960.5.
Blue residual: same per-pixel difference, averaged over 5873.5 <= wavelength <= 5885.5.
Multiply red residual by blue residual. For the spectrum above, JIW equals 0.020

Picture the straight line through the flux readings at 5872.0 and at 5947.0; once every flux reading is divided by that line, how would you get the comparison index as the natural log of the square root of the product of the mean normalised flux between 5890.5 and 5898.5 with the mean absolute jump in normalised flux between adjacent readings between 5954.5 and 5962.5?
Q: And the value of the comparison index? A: -2.08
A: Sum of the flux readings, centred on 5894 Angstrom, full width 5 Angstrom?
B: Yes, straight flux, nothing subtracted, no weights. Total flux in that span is 13.0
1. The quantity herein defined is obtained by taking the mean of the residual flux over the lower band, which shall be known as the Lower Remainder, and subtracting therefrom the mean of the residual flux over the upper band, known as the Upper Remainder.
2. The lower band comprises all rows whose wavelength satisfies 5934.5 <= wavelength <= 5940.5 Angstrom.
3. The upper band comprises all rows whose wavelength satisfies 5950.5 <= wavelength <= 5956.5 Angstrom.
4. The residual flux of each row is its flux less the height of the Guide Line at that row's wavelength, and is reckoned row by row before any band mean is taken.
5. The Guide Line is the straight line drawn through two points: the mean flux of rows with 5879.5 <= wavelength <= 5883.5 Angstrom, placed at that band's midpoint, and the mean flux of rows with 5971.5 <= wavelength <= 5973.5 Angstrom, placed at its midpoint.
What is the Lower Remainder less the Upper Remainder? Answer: -0.1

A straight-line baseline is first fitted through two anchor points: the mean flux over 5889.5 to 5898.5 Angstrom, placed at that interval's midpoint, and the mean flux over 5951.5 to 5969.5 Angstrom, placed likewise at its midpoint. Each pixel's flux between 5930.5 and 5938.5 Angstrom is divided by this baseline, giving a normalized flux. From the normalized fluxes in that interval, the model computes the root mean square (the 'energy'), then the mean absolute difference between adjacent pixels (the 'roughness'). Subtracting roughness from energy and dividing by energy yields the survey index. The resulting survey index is 0.959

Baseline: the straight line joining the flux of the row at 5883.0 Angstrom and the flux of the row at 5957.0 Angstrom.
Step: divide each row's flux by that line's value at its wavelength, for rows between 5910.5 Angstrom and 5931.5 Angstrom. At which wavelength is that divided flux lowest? 5914.0 Angstrom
